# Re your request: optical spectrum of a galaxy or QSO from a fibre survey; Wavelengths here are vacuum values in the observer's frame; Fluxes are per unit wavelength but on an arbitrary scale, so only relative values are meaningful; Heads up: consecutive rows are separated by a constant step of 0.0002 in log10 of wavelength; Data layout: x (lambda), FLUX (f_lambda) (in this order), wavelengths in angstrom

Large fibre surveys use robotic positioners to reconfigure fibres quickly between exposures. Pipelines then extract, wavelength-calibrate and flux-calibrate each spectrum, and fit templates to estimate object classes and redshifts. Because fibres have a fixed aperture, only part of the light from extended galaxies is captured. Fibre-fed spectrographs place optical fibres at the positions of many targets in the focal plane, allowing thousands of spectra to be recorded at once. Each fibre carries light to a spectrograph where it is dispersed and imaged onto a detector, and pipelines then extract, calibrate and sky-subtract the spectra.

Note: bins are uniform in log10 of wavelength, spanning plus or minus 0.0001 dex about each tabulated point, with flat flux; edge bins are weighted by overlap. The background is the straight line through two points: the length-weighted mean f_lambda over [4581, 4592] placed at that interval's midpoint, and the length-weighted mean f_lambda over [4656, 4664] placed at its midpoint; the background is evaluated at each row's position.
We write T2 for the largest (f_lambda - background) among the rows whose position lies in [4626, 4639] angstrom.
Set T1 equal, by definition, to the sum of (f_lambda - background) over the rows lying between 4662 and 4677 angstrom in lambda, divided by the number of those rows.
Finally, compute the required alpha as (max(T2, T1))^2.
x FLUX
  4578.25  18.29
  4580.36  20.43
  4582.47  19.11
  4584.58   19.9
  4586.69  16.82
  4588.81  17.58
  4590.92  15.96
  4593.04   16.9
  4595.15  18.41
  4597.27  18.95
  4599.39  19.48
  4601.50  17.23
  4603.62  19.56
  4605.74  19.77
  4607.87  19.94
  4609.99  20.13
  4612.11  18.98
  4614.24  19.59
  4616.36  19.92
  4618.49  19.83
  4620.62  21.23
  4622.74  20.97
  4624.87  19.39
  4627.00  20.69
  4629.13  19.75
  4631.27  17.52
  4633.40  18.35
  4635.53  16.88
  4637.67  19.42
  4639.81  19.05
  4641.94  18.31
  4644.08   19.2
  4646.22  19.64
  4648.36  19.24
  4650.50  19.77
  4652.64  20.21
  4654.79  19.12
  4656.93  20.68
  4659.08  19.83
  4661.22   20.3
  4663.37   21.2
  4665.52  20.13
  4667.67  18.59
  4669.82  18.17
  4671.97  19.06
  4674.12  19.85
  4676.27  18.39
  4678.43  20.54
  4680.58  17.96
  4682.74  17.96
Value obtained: 1.84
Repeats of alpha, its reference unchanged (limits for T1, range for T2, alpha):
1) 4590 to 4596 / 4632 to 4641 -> 0.08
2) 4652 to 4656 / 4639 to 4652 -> 0.12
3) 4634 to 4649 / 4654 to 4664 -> 0.40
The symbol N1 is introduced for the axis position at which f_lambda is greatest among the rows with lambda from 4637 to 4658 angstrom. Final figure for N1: 4656.93 angstrom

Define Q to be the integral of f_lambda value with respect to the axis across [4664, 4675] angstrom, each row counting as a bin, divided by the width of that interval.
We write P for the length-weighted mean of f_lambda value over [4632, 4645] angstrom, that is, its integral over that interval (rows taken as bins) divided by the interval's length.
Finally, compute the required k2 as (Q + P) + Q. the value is 57.0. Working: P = 18.5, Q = 19.2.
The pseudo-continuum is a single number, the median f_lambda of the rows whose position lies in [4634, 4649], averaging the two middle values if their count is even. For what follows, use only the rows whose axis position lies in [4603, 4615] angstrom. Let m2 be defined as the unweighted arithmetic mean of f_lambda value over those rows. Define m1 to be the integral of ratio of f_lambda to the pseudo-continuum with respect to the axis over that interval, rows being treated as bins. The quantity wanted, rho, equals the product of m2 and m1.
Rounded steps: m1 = 12.3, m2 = 19.7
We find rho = 242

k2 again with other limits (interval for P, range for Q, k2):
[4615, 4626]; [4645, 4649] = 59.2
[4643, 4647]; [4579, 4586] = 58.6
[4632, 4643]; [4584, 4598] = 53.8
